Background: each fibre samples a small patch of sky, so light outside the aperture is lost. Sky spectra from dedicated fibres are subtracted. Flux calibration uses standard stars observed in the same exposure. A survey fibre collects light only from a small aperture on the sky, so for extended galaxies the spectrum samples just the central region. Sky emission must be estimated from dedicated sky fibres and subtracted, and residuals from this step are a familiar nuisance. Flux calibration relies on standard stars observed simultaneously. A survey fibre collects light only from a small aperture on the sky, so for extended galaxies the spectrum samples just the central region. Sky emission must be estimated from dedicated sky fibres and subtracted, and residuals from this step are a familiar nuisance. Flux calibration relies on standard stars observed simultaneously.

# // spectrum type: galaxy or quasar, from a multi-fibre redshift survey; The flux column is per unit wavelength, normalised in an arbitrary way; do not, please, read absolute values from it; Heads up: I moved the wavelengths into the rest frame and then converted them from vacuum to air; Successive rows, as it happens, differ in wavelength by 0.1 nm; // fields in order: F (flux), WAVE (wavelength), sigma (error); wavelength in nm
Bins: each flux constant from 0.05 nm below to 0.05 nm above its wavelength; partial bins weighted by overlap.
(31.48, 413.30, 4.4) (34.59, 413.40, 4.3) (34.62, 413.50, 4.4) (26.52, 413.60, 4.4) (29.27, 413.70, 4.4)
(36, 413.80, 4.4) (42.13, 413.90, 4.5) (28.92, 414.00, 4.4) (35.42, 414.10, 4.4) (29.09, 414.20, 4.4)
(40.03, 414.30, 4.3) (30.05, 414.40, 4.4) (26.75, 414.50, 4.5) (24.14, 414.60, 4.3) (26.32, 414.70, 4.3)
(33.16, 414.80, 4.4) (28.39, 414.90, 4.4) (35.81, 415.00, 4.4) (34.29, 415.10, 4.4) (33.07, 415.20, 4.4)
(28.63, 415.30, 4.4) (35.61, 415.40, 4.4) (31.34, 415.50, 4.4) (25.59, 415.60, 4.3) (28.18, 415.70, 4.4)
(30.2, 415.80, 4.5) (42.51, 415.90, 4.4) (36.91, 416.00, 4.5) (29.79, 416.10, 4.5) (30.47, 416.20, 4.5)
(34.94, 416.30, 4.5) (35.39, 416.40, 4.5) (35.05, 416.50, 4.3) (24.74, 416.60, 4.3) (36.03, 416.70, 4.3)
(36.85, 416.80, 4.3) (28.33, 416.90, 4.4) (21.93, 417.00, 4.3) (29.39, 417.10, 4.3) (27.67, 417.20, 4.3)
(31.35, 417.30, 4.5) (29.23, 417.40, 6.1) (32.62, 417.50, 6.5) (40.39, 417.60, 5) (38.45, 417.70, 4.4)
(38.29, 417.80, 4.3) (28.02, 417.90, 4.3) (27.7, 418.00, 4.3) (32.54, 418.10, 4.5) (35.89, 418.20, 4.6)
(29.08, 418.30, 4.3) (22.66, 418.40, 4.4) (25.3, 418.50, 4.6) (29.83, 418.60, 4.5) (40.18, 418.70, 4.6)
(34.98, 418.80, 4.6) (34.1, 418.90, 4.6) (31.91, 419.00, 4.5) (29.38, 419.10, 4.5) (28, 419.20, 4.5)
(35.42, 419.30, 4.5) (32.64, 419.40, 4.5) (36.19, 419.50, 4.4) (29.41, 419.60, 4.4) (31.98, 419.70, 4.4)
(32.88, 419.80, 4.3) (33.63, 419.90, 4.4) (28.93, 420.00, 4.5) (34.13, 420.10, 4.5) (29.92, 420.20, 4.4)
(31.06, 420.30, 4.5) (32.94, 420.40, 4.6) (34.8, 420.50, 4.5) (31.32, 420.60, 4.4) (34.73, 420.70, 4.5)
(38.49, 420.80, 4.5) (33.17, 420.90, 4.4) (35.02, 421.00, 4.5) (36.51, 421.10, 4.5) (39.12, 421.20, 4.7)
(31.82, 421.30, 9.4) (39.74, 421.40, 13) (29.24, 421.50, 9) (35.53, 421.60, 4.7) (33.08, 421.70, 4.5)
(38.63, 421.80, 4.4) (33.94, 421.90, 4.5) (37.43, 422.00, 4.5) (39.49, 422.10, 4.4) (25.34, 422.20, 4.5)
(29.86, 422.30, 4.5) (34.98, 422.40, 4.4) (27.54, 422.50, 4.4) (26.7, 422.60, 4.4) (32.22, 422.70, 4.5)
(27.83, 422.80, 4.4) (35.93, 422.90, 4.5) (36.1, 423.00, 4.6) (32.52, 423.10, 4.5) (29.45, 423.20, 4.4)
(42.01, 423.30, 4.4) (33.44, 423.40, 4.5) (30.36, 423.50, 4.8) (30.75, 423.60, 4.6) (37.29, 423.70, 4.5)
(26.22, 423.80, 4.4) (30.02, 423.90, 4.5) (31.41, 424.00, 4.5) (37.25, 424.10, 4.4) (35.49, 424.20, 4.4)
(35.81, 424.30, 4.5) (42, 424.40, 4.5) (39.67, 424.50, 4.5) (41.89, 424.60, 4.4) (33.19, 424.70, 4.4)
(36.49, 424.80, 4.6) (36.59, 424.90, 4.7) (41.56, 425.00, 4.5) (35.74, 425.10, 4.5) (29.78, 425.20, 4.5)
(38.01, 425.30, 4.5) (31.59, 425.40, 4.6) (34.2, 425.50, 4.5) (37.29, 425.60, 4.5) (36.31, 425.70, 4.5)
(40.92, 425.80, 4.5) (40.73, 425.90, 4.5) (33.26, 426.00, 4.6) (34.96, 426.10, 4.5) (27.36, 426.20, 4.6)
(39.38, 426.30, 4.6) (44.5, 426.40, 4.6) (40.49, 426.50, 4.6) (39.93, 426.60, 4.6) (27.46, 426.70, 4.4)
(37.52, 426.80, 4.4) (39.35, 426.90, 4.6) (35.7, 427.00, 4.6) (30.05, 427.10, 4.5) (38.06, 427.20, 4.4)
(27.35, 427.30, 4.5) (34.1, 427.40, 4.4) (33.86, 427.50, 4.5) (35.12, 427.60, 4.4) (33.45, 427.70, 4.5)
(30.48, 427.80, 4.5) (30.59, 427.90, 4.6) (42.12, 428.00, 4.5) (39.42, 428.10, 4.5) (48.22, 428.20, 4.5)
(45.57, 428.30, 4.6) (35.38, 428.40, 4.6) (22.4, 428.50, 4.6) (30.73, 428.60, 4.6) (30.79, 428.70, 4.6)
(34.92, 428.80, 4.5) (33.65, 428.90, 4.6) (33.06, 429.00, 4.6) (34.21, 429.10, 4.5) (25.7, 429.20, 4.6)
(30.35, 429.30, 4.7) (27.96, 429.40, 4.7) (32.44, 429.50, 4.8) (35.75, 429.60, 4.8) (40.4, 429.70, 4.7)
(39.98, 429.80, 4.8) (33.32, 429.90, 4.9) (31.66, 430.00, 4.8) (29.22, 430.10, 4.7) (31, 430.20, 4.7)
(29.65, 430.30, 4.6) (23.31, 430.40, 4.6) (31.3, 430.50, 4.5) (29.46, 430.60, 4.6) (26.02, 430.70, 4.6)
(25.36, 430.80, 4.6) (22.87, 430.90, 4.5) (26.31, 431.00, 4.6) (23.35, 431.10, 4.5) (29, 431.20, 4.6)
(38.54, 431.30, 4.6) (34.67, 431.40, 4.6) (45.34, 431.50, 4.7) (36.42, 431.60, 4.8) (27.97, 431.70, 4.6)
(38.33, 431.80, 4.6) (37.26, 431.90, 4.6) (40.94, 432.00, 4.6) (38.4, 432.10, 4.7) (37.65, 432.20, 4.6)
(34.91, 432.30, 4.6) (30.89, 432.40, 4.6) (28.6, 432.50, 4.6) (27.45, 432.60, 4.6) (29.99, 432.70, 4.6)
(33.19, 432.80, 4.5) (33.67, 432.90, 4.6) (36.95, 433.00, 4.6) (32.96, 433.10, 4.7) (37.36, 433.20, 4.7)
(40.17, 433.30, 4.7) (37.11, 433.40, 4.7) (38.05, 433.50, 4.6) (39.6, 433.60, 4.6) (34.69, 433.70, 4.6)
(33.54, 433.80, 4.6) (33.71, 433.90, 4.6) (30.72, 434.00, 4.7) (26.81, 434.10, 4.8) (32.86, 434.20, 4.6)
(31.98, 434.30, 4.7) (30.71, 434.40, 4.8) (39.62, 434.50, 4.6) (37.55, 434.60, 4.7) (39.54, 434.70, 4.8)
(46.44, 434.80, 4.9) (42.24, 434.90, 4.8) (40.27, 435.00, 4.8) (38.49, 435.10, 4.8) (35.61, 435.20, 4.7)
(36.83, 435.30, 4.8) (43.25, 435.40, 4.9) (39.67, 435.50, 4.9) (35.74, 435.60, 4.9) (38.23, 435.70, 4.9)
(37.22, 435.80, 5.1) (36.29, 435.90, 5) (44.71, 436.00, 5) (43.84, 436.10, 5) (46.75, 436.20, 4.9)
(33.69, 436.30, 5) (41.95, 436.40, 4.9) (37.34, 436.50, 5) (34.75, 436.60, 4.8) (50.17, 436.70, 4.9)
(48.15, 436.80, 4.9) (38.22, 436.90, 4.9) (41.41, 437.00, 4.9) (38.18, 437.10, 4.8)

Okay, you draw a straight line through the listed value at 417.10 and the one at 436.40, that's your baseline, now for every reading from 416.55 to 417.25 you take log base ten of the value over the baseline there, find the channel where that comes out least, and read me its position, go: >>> 417.00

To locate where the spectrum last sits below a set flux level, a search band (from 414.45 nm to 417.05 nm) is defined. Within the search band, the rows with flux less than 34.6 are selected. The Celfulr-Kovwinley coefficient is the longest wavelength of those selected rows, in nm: 417.00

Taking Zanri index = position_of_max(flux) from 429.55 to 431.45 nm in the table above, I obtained 429.70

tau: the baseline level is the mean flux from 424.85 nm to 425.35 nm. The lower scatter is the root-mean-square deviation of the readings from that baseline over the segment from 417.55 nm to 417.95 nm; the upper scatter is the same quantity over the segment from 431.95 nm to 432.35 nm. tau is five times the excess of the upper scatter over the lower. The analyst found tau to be -11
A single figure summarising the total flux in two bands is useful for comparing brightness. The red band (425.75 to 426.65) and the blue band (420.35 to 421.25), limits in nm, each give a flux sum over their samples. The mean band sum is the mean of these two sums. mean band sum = 329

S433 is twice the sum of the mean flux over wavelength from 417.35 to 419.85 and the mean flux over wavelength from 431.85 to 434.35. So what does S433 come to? 133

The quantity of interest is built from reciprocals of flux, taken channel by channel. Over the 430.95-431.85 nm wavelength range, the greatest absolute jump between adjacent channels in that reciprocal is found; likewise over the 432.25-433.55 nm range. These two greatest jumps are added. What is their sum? 0.0134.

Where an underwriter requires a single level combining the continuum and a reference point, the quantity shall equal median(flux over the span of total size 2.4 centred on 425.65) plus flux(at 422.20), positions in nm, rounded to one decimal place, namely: 62.3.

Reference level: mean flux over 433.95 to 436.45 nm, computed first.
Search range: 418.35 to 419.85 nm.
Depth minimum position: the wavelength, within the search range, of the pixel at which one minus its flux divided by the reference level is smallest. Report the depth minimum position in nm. 418.70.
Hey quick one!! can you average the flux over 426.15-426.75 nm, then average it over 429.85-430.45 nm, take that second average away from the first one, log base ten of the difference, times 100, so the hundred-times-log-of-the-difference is 83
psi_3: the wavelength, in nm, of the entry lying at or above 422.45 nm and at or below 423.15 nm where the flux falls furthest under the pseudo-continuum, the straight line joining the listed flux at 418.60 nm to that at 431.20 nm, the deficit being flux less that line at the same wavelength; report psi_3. 422.60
